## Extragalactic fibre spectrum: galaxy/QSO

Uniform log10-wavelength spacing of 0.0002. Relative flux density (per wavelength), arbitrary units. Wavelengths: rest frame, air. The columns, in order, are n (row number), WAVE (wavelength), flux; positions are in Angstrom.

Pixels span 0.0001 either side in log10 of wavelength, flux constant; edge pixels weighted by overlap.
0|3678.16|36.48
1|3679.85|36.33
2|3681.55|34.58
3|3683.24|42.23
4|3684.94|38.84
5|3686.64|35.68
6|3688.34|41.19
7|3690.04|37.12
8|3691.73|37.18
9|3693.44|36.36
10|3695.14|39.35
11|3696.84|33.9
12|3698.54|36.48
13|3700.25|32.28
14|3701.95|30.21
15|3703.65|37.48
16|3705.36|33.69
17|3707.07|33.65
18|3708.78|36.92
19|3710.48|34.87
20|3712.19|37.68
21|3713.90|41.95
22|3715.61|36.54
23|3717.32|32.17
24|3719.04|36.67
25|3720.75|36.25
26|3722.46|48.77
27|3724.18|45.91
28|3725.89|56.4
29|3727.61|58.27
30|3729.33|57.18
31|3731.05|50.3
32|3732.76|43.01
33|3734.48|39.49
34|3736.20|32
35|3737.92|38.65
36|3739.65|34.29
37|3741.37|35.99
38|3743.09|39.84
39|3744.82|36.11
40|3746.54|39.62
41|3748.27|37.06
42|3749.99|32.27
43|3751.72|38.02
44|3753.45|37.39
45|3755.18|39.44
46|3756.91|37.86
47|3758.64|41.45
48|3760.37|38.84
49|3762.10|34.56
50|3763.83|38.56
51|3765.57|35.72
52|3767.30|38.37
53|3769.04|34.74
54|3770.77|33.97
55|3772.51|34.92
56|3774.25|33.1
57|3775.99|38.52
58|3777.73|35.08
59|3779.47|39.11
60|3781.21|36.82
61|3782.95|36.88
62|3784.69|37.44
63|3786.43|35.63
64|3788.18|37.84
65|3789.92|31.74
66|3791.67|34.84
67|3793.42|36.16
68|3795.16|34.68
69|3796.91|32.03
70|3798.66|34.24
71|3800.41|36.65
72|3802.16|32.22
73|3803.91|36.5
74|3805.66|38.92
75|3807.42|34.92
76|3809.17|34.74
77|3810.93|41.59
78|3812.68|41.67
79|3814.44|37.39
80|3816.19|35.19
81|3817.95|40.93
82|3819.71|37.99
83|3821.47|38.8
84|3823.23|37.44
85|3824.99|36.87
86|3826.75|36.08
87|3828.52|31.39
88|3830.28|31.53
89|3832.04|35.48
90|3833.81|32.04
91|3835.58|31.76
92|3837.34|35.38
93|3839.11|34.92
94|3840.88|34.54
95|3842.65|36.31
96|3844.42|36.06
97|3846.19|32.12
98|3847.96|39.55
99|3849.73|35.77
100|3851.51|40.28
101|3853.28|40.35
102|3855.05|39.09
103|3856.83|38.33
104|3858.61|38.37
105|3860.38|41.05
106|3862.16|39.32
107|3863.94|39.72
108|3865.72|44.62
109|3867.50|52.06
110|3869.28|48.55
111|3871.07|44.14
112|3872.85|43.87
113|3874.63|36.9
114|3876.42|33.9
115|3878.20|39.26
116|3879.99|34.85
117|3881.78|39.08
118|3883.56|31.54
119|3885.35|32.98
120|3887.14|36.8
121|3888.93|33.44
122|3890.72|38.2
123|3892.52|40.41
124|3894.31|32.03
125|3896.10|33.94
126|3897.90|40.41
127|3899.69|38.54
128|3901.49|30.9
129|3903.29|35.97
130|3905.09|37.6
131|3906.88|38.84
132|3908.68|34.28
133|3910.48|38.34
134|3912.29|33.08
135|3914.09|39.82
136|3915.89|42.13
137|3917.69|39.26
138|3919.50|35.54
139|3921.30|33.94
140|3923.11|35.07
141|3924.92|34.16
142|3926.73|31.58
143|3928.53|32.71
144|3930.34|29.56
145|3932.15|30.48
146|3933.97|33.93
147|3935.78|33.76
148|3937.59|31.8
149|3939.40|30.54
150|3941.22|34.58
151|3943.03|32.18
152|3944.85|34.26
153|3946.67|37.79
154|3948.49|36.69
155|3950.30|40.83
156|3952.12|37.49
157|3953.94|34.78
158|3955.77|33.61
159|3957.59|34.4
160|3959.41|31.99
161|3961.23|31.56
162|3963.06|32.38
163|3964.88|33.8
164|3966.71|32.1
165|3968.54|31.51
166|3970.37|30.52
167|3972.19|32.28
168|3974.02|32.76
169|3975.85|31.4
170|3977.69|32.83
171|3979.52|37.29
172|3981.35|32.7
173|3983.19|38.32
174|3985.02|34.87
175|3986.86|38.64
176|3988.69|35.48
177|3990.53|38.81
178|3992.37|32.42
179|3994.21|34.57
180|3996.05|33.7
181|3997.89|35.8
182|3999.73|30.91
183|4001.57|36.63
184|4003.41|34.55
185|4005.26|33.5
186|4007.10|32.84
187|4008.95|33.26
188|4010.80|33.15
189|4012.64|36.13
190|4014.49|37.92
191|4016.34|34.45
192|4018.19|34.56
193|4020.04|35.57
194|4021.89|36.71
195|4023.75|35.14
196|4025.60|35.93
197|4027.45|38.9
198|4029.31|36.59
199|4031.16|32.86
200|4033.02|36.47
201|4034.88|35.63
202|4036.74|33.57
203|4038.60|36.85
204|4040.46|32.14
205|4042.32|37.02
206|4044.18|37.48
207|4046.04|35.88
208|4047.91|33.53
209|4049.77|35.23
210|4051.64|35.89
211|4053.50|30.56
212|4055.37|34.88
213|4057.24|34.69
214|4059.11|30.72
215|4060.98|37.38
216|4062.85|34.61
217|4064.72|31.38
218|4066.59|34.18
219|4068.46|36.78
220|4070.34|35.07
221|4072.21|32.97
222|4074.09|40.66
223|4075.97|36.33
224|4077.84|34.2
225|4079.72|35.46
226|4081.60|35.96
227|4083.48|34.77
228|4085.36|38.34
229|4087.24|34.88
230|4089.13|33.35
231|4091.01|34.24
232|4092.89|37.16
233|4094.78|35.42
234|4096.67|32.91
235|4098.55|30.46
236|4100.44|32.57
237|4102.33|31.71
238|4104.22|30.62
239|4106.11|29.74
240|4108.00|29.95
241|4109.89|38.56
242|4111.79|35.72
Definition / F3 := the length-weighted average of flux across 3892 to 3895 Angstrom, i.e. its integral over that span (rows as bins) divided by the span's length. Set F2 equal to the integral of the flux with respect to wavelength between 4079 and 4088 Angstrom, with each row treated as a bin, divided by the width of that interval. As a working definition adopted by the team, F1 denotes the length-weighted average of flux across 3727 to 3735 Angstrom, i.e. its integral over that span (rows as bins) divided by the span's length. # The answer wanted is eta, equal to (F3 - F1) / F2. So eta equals -0.38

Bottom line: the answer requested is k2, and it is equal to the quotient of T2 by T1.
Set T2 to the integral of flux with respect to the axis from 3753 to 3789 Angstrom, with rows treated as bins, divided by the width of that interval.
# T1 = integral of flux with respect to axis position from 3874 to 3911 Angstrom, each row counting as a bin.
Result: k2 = 0.0277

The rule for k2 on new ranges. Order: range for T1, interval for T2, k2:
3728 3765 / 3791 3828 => 0.0252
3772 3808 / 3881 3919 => 0.0285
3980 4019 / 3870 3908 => 0.0271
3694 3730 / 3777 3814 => 0.0253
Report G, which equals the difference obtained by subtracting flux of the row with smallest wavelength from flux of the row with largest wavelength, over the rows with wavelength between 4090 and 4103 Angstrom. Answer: -2.5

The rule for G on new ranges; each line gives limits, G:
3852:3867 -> 4.3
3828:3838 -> 4.0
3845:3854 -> 8.2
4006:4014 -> 3.3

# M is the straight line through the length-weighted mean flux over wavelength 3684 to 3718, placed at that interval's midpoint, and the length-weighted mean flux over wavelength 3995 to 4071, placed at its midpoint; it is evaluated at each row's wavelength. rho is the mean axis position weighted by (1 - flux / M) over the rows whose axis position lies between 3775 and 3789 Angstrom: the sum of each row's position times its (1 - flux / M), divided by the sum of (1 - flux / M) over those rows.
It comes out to 3781.5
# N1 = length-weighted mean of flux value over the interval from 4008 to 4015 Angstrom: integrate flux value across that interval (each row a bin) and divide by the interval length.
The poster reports 35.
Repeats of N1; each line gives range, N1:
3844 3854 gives 37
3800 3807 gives 36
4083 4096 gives 35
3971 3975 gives 32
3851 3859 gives 39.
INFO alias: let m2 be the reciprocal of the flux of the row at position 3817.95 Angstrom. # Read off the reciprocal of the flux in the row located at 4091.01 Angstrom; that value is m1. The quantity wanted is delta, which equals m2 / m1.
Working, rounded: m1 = 0.029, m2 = 0.024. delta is 0.8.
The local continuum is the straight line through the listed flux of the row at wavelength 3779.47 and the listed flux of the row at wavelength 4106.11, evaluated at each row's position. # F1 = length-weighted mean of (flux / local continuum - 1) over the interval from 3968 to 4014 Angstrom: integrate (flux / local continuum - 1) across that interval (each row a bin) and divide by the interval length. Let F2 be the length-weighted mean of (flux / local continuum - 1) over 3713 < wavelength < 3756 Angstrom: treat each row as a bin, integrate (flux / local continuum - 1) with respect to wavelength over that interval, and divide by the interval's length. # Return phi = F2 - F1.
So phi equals -0.02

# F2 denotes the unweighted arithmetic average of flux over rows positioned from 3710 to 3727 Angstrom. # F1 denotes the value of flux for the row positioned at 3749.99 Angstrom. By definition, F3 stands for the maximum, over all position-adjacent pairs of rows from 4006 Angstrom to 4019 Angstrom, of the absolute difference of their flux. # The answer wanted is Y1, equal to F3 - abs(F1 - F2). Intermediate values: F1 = 32.27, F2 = 41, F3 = 3.5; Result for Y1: -5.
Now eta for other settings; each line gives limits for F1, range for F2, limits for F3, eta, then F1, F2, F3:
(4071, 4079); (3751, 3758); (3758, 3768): 0.05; 36.0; 38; 38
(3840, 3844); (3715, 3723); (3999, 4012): -0.05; 35.5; 38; 34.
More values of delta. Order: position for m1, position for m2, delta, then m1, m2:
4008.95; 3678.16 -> 0.9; 0.030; 0.027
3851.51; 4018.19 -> 1.2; 0.025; 0.029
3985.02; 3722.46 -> 0.7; 0.029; 0.021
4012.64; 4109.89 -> 0.9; 0.028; 0.026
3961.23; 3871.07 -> 0.7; 0.032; 0.023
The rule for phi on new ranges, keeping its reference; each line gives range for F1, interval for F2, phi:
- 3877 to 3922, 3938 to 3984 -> -0.02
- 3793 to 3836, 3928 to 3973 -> 0.03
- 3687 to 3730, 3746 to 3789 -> -0.02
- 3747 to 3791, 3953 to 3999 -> 0.08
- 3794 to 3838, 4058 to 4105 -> 0.19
